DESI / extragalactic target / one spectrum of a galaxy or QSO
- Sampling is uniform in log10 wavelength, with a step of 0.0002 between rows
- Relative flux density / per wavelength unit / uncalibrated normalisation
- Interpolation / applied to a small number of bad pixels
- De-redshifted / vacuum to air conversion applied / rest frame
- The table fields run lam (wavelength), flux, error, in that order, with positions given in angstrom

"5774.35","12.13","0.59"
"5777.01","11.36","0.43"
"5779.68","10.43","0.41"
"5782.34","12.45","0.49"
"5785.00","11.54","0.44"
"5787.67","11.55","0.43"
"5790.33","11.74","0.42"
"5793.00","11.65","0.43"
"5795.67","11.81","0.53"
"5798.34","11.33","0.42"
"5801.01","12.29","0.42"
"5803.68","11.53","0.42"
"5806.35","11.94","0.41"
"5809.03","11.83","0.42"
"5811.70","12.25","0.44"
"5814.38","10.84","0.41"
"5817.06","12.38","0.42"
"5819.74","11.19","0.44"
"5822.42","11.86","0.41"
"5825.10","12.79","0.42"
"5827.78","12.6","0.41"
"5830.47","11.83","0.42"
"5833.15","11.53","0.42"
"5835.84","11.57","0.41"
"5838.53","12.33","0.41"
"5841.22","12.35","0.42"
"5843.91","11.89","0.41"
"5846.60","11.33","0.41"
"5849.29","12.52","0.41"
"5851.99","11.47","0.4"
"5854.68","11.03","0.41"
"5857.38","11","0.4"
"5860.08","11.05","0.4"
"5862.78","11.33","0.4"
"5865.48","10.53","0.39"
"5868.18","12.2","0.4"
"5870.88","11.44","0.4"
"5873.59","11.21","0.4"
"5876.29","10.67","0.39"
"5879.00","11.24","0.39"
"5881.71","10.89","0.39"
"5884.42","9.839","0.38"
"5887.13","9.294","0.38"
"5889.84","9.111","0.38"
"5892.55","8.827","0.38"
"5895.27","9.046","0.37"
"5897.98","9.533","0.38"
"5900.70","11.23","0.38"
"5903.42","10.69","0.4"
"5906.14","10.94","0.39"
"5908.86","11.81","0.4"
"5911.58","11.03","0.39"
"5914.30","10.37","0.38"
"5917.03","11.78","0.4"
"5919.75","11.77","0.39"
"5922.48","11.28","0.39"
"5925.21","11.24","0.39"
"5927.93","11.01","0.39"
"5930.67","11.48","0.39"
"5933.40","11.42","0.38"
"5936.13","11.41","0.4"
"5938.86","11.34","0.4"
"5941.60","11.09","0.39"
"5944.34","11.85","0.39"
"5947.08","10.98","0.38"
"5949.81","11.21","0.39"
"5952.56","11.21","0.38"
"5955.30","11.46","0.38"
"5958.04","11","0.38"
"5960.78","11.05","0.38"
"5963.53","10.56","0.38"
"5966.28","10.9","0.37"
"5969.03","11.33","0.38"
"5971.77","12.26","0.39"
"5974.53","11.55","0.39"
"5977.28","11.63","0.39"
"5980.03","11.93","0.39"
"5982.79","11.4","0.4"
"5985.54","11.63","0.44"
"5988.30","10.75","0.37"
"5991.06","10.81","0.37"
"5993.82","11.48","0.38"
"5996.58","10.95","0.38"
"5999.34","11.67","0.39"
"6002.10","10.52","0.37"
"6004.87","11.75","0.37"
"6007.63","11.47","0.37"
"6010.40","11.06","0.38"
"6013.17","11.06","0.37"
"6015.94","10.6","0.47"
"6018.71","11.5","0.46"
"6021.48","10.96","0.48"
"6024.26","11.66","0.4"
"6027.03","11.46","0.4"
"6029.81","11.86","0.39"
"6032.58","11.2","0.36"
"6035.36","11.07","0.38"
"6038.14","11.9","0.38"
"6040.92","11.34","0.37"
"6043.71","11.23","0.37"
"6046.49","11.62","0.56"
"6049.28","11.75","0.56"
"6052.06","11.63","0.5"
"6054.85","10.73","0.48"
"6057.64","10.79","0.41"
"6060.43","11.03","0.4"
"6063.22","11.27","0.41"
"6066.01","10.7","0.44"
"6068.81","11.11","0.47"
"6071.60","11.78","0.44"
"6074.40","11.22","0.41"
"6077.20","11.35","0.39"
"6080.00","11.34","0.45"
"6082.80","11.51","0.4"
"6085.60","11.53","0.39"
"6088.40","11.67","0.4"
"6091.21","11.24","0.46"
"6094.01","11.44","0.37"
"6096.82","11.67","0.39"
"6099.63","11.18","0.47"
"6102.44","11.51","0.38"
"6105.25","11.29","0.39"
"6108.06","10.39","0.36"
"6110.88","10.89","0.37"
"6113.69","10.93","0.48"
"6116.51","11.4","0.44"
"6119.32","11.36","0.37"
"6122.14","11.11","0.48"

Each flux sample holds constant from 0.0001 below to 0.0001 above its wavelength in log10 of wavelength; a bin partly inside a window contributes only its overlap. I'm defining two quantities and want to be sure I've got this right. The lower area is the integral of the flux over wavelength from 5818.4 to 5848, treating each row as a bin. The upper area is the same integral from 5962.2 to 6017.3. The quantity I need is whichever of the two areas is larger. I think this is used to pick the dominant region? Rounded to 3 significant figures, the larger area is 621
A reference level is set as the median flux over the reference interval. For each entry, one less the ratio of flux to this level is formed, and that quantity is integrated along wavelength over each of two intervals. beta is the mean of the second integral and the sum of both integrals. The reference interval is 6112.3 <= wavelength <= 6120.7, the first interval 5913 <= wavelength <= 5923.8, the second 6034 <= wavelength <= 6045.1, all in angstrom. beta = 0.00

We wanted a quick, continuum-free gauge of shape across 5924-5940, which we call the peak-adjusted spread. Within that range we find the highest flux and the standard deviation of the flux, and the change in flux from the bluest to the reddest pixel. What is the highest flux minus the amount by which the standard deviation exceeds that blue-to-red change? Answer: 11.4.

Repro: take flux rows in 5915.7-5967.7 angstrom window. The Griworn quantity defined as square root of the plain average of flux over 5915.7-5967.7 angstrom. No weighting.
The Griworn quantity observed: 3.36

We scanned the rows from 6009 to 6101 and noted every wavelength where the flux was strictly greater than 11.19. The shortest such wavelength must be 6018.71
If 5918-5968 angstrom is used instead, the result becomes 5919.75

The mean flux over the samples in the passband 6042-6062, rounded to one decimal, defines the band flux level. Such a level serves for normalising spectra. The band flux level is 11.3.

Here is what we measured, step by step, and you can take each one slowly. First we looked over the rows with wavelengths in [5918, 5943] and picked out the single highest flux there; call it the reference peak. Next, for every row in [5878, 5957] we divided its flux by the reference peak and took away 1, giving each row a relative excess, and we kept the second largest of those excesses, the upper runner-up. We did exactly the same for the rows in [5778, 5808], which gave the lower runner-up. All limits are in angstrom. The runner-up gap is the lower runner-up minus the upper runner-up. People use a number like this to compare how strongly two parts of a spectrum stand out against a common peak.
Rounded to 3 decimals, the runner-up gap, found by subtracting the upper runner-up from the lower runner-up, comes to 0.041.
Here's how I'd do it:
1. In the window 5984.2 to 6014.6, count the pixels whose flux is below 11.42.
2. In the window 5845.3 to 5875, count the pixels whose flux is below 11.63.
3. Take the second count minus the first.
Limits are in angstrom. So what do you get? 3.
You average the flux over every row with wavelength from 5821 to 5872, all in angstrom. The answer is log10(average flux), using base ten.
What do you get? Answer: 1.069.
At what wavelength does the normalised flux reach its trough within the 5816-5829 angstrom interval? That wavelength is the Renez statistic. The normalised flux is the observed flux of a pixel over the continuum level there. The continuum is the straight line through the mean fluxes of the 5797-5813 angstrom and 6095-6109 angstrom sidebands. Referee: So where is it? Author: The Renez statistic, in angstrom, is 5819.74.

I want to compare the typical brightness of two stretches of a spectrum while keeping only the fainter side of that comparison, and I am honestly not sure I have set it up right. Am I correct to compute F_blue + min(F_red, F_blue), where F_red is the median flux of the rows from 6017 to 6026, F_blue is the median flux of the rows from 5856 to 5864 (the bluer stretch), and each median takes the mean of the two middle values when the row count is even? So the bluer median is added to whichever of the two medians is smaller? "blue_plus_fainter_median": 22.1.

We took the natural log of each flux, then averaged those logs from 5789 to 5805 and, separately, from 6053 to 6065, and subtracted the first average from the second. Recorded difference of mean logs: -0.07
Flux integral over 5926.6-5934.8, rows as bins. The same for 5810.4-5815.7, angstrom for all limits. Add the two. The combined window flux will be 154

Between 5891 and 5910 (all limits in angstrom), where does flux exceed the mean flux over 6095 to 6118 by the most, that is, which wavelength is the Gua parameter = 5908.86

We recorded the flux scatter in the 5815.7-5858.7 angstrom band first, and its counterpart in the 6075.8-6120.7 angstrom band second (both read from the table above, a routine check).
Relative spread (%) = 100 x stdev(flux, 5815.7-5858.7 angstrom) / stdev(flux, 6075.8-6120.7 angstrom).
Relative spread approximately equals 178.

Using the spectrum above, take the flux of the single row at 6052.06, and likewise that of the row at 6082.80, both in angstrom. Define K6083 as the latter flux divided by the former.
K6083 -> 0.99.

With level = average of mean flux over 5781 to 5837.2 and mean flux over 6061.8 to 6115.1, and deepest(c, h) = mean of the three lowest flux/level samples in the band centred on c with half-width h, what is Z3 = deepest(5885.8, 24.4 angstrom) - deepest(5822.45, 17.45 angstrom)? -0.19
